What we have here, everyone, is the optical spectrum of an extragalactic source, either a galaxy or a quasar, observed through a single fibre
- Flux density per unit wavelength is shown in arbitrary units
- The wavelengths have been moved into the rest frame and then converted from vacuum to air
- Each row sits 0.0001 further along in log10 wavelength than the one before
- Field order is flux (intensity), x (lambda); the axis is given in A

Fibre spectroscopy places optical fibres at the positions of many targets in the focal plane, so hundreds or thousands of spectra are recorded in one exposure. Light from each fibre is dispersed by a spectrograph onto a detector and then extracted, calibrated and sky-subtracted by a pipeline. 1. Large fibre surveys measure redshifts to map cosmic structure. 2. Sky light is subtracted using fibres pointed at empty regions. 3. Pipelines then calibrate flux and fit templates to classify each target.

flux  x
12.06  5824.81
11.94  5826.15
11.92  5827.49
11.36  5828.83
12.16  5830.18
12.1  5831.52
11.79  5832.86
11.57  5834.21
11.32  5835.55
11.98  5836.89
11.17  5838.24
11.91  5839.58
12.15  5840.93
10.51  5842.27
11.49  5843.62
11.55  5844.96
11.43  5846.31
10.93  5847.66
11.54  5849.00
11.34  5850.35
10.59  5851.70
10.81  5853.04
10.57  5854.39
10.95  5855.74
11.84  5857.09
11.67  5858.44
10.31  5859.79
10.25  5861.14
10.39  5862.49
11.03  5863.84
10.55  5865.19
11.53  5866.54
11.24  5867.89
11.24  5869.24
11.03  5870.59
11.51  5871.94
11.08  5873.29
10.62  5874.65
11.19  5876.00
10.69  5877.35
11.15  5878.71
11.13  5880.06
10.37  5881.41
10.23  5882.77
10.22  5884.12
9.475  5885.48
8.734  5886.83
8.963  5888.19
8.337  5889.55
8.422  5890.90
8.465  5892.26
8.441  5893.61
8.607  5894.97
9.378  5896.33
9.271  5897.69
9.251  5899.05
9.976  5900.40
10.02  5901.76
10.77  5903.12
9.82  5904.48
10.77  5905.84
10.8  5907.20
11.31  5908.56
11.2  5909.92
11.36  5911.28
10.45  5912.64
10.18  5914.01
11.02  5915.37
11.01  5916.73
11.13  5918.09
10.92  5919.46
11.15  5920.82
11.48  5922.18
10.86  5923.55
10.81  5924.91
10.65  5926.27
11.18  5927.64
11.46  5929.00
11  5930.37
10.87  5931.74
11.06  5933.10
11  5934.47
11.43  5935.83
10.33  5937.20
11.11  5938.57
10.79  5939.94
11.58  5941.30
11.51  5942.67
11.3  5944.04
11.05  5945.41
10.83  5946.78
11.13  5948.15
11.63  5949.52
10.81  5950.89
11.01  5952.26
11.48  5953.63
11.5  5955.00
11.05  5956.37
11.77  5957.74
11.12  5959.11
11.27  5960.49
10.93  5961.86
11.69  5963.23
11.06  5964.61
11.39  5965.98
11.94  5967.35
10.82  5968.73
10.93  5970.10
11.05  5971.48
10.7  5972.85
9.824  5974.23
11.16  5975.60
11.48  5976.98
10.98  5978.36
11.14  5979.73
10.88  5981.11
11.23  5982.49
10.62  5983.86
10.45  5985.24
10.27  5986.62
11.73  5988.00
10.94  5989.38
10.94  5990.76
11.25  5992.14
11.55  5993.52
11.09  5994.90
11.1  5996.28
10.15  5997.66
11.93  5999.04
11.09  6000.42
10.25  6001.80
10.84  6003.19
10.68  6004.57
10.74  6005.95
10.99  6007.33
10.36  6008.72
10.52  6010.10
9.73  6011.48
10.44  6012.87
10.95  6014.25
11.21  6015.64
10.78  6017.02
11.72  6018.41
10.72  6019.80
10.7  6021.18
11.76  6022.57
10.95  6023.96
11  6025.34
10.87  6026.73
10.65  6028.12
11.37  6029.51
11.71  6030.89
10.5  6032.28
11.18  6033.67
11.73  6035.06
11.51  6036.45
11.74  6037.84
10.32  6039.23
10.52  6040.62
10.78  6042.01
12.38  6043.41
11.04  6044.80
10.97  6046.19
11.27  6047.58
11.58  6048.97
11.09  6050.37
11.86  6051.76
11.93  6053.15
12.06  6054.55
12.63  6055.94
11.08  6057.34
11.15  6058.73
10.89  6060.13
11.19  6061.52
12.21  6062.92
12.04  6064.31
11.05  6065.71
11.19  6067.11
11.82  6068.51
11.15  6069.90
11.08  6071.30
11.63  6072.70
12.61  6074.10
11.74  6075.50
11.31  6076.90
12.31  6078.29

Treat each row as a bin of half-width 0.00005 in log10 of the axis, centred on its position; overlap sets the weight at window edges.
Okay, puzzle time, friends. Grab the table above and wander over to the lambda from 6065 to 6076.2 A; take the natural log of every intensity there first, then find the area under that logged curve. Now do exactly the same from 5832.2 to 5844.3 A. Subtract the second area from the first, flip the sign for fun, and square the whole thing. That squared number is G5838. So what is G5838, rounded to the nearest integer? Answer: 5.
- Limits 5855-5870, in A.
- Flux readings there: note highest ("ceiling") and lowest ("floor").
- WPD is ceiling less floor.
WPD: 1.6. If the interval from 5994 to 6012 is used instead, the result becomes 2.2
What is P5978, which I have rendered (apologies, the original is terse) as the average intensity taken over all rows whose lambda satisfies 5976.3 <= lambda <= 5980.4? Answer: 11.2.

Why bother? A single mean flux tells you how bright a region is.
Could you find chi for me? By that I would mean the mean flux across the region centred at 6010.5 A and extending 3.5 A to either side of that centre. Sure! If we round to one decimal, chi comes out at 10.4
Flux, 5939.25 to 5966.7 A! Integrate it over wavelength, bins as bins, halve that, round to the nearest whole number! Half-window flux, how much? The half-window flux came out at 154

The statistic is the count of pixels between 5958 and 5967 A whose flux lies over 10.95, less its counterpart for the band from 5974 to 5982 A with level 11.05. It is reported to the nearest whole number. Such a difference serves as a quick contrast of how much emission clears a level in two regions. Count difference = 2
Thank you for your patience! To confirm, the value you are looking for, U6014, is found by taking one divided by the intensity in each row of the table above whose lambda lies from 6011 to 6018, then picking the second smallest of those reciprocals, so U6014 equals 0.0913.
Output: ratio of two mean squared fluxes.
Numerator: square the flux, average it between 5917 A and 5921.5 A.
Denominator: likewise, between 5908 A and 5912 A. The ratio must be 0.96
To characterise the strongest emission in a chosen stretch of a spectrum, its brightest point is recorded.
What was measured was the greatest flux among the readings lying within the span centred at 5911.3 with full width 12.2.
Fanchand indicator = 11.36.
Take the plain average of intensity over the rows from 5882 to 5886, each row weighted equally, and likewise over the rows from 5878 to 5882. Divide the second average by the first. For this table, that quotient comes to 1.09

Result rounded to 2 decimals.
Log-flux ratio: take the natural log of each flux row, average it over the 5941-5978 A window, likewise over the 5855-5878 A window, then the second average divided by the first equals 0.99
